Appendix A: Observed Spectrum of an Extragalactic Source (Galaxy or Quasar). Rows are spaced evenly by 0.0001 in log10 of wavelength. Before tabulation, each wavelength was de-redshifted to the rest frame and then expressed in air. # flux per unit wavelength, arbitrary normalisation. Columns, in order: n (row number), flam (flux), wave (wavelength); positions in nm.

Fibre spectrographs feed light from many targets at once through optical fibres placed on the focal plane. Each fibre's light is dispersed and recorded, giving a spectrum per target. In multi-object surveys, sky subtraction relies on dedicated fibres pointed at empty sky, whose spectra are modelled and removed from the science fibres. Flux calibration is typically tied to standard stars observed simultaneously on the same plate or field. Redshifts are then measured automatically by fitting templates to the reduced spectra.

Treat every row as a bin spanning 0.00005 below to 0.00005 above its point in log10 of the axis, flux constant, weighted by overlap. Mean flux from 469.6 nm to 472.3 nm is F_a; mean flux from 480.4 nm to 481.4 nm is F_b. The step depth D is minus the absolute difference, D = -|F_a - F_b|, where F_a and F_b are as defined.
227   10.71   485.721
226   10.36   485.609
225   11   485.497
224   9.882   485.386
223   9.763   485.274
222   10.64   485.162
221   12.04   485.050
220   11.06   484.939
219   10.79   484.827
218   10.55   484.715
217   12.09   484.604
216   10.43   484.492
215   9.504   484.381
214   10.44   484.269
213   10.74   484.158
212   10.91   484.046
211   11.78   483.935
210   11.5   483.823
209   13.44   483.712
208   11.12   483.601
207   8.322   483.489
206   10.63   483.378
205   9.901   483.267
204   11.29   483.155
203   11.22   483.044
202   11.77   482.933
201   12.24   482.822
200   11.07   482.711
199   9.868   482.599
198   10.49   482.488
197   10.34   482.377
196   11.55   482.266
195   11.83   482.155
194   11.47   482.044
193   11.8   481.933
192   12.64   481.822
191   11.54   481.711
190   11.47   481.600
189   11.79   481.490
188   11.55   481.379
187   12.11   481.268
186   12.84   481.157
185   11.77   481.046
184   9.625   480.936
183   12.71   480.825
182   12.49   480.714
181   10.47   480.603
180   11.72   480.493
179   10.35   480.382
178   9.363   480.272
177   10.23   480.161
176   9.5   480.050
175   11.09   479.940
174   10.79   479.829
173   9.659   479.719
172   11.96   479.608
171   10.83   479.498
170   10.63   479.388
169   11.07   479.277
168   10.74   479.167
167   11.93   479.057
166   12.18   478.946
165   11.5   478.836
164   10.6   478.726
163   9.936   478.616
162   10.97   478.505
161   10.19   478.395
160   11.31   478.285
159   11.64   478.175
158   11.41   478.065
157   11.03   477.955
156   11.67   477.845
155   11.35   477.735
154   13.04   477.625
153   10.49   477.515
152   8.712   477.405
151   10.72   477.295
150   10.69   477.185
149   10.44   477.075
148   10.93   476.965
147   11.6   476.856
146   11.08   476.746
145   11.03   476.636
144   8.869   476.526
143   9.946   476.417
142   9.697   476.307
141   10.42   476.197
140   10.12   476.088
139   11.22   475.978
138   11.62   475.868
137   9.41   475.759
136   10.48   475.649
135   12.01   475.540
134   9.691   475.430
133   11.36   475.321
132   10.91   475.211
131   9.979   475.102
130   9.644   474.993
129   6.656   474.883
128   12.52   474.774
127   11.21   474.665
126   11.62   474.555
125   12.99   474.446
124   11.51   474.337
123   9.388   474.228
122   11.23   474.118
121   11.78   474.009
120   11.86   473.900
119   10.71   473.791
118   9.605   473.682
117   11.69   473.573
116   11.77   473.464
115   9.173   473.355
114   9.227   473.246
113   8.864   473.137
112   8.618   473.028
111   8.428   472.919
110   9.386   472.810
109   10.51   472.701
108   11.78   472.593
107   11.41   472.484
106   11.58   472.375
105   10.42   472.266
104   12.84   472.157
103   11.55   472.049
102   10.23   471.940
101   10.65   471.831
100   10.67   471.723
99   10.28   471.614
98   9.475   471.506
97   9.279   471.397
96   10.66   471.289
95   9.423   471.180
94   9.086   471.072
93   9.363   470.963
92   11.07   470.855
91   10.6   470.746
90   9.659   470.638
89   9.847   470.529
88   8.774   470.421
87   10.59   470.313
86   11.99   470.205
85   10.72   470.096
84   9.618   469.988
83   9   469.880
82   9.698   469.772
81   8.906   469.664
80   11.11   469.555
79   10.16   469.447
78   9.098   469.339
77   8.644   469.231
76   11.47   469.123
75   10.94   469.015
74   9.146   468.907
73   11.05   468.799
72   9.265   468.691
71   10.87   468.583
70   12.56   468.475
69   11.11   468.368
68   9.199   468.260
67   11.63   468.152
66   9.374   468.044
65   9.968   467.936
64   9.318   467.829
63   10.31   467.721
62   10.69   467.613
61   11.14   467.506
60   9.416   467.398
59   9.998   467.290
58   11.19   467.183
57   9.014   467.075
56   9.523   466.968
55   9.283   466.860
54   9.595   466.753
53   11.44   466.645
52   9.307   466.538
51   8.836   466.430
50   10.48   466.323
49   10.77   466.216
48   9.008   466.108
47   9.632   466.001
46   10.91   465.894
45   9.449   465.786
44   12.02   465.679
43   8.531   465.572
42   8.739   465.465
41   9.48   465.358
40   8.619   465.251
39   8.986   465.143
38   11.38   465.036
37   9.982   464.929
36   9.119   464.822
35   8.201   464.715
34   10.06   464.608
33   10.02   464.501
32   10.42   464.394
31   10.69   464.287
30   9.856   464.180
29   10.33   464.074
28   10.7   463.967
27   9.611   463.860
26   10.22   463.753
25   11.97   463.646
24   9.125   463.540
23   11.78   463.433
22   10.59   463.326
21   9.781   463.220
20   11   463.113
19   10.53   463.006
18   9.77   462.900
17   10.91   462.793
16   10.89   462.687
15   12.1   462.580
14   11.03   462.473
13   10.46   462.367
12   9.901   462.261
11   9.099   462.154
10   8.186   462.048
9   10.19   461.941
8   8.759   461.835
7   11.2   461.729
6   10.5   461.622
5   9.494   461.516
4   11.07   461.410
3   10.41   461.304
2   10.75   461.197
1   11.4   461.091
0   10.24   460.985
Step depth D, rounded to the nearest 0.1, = -1.5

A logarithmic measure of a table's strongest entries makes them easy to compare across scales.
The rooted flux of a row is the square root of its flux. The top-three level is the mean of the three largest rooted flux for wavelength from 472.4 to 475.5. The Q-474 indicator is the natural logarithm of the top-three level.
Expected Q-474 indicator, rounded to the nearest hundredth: 1.26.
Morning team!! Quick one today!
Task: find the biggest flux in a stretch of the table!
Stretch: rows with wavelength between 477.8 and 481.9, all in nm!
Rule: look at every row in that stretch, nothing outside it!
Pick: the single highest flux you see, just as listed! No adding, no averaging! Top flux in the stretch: 12.84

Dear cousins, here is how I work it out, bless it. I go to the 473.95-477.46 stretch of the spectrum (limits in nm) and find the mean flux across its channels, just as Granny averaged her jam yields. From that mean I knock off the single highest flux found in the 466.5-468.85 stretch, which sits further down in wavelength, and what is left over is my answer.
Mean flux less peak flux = -2.0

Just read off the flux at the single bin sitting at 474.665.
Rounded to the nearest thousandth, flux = 11.210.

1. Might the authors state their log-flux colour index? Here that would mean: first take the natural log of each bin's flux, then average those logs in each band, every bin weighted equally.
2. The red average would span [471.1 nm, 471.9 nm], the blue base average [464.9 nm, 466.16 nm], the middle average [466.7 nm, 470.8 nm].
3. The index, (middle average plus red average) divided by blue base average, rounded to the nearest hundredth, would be 2.03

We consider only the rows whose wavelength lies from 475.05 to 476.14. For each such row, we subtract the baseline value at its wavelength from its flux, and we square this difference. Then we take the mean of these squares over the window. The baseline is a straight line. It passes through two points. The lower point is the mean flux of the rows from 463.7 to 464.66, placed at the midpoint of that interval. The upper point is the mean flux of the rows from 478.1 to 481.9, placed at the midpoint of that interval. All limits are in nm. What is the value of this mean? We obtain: 0.7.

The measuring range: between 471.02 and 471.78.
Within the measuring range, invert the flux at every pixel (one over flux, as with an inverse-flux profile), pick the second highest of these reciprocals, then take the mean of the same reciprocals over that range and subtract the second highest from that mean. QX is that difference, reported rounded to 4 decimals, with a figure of -0.0057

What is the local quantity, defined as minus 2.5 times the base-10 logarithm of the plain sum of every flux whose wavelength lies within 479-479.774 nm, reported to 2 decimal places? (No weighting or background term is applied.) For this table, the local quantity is -4.71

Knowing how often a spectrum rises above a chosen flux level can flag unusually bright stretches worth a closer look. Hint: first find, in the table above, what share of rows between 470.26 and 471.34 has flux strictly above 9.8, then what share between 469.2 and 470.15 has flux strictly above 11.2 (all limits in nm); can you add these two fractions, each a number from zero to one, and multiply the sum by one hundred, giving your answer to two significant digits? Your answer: 50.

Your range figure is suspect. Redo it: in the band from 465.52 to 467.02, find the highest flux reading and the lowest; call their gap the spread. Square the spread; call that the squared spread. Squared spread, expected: 12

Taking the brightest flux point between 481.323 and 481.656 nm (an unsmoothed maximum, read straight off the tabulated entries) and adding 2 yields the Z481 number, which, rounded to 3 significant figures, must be 13.8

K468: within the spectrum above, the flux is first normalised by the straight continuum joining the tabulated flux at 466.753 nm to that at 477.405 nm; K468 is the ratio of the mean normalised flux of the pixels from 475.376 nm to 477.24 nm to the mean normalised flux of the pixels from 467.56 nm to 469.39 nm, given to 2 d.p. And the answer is 1.10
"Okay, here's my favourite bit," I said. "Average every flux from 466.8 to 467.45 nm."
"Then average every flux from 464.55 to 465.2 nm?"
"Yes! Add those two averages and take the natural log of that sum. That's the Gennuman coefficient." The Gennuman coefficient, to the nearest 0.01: 2.96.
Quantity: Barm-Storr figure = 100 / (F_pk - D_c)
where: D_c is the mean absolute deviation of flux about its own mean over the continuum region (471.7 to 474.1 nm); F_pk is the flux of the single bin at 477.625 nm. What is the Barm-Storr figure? 8.3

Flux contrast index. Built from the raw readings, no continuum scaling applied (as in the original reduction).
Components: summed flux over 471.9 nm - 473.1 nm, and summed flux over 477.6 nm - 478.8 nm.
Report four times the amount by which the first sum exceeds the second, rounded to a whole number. -26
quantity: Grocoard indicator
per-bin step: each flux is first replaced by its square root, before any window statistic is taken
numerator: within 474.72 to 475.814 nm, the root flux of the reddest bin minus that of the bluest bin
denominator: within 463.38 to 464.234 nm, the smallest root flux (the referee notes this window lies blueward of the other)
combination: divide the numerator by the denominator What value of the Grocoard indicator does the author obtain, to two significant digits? -0.16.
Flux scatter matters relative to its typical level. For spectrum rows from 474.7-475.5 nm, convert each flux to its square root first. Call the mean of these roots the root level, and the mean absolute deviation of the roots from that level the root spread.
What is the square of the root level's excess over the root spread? 8.8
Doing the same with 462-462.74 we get 9.2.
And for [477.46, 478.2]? 11.0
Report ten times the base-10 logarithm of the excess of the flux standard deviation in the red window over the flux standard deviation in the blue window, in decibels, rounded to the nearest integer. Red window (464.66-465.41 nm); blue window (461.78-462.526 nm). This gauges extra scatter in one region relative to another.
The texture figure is -15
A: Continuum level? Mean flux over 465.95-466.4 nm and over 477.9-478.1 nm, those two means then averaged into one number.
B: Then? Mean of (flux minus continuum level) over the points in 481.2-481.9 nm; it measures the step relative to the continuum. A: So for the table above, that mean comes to 1.3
